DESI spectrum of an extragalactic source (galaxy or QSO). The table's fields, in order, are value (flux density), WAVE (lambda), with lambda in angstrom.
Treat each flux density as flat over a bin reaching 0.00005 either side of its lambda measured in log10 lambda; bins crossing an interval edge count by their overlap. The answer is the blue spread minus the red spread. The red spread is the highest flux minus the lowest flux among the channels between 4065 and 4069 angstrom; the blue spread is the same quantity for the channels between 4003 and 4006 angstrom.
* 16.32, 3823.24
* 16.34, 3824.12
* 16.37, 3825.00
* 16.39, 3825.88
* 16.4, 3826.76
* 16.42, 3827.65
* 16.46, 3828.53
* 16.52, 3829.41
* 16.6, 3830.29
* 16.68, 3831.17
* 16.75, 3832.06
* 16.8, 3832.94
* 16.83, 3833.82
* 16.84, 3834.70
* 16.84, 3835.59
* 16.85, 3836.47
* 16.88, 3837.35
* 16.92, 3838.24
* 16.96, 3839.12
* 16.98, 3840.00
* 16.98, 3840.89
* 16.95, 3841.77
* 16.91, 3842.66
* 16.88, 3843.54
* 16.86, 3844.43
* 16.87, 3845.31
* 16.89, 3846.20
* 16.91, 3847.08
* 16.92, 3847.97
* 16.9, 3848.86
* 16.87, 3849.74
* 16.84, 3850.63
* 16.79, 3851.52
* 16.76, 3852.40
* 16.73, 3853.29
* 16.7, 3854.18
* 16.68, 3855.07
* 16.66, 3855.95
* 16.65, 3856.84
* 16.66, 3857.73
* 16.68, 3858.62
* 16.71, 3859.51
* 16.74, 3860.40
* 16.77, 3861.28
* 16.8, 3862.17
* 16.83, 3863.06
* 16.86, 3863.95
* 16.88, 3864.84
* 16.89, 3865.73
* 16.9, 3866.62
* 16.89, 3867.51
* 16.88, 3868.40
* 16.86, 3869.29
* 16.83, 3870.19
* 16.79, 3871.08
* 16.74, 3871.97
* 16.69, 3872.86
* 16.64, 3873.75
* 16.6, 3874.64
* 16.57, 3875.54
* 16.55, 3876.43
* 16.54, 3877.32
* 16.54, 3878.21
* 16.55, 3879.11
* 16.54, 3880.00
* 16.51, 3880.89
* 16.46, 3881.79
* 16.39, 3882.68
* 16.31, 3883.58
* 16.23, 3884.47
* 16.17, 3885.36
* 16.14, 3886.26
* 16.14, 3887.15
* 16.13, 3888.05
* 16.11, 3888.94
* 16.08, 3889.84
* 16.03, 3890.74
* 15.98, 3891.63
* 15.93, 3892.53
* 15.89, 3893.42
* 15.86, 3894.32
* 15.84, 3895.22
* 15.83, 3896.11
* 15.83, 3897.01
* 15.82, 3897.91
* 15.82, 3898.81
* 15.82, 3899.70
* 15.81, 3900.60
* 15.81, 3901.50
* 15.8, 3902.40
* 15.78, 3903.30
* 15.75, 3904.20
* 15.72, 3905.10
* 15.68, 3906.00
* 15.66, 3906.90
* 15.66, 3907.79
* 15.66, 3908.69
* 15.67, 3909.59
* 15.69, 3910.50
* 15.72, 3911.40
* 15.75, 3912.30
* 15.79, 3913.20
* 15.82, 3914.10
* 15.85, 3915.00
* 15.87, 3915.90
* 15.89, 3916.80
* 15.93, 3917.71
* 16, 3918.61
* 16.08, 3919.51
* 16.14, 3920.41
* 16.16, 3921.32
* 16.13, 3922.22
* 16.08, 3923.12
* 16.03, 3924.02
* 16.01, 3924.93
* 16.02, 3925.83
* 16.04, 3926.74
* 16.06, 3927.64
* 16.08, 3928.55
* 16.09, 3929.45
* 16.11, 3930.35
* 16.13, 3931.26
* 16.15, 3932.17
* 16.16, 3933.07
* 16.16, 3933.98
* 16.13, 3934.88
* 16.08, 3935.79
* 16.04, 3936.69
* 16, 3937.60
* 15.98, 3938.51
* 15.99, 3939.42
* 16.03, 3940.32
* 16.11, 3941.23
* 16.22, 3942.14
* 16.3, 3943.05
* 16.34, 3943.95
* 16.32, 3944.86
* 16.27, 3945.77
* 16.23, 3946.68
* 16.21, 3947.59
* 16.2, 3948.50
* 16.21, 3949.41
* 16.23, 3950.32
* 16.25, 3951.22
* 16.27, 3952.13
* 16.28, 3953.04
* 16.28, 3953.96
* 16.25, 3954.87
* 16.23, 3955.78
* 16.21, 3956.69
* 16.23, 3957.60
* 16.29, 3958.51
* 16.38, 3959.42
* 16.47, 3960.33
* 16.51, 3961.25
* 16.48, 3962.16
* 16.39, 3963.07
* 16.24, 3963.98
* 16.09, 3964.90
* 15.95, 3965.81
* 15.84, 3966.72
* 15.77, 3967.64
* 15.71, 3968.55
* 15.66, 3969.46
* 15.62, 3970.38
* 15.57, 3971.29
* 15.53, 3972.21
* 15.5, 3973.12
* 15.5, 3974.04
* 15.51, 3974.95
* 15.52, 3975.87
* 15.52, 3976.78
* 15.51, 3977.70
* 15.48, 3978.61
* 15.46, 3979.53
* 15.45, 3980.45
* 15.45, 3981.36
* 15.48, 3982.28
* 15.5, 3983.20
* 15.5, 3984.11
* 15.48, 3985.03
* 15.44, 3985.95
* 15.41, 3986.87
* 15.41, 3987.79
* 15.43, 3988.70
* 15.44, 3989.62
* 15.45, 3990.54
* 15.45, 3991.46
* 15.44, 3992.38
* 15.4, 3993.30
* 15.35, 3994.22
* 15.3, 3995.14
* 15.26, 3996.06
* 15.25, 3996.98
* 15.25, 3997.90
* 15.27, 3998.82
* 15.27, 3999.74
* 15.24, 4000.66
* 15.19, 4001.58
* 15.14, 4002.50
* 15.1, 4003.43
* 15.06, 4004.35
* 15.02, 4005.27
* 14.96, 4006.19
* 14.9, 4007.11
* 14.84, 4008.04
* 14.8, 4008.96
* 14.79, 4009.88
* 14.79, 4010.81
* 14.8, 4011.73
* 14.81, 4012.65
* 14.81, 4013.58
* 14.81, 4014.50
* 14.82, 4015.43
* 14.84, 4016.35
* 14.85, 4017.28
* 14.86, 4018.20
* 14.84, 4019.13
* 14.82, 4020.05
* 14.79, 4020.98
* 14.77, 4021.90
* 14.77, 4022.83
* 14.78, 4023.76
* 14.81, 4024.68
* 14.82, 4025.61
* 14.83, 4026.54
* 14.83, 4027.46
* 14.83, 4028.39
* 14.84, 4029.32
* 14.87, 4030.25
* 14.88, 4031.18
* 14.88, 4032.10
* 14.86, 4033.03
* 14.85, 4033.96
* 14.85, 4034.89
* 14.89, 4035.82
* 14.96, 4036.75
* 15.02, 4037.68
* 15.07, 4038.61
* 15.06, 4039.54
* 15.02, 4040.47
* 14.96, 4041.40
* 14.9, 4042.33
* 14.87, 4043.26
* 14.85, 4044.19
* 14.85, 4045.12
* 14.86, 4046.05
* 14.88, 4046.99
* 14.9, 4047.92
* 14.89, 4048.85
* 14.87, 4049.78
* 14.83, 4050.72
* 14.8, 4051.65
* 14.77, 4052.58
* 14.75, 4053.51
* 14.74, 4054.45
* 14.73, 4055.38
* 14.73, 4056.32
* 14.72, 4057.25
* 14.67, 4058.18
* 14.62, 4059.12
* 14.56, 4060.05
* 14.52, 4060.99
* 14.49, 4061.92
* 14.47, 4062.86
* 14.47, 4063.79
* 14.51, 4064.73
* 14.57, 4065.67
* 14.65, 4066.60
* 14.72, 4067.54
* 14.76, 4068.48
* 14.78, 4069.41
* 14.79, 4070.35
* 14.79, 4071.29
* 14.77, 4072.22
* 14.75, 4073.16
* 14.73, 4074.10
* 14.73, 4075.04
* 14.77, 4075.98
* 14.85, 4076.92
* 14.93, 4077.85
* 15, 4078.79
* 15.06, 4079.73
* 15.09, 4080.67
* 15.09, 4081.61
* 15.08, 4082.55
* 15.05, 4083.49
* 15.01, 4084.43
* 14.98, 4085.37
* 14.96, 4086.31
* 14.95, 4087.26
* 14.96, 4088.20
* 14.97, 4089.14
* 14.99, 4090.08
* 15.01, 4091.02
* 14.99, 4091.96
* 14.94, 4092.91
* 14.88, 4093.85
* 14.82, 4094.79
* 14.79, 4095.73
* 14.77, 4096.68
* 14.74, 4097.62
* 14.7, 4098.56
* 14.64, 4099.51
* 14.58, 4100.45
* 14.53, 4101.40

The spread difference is -0.11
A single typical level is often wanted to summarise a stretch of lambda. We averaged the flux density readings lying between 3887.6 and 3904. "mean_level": 15.9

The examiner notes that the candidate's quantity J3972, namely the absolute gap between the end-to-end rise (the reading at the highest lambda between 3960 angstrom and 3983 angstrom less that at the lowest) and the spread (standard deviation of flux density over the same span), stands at 1.4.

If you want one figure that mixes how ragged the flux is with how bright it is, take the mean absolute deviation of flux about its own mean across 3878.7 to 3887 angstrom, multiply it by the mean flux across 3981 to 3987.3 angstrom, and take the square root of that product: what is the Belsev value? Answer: 1.5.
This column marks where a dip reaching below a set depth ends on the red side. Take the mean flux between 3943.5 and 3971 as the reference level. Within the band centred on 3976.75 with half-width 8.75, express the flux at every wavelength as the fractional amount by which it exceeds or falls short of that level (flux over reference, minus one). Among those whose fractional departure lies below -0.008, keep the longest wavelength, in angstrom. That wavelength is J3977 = 3985.03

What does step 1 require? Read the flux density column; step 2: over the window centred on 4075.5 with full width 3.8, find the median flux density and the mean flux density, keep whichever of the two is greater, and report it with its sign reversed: -14.8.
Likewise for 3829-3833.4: -16.7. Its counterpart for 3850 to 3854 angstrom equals -16.8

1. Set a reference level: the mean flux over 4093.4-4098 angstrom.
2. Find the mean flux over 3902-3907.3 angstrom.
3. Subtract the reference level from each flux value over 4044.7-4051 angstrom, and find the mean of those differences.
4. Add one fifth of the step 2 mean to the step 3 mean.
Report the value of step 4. 3.21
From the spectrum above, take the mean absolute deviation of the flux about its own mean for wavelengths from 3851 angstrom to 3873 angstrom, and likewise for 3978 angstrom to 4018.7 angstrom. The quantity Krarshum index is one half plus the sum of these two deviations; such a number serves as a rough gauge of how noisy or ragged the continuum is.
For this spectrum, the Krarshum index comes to 0.81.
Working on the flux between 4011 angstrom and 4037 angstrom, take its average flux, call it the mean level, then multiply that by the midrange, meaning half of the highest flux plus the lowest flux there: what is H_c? 221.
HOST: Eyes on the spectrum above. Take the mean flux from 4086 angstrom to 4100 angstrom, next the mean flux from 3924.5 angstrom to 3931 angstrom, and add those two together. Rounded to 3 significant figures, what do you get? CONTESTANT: 30.9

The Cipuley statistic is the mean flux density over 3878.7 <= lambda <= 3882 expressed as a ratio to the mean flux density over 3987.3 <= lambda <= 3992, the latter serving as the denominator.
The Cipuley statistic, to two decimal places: 1.07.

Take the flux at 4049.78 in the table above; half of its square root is 1.93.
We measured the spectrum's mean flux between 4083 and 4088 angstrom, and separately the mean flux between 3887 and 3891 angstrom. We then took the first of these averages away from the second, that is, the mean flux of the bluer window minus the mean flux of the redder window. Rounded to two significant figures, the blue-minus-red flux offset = 1.1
